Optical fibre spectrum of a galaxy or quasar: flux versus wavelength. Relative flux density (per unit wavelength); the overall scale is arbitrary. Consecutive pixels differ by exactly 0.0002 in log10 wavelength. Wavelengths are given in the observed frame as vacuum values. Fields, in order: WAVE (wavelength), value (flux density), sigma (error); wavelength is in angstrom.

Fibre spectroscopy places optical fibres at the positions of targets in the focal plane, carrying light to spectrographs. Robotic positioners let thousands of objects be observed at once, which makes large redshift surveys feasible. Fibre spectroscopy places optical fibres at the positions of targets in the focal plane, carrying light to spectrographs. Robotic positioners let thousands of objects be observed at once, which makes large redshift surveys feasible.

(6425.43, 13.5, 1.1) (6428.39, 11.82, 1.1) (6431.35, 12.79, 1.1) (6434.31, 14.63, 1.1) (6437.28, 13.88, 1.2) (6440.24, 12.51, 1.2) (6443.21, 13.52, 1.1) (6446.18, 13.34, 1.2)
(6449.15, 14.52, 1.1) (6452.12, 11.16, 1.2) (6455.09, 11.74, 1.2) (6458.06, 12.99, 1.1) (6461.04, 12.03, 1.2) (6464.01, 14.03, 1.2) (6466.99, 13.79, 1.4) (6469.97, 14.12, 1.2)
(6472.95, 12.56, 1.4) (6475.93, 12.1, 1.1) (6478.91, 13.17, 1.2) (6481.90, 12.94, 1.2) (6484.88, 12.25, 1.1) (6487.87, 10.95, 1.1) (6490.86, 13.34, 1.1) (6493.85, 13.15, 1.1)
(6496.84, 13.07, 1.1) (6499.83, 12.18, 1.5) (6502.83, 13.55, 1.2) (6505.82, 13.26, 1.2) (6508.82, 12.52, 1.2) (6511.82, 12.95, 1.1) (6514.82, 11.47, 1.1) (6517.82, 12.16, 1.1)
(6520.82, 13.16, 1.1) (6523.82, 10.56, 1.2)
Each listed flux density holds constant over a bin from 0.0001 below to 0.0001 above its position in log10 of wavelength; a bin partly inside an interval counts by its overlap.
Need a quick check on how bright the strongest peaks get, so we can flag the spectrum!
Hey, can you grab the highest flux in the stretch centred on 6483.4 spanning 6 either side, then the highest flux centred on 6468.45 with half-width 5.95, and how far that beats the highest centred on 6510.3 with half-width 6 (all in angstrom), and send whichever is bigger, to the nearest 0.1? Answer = 13.2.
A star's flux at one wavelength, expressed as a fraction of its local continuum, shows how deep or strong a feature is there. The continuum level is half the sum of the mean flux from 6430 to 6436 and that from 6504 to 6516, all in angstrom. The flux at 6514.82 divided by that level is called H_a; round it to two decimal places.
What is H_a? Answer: 0.87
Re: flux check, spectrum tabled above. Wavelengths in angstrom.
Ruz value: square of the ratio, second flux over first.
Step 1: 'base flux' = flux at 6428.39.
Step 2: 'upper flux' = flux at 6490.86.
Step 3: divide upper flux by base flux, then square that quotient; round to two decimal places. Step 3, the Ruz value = 1.27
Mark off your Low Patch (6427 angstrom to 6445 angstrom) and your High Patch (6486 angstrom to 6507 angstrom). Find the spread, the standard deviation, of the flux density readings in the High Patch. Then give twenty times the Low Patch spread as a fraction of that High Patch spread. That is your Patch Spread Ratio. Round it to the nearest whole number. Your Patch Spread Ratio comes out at 22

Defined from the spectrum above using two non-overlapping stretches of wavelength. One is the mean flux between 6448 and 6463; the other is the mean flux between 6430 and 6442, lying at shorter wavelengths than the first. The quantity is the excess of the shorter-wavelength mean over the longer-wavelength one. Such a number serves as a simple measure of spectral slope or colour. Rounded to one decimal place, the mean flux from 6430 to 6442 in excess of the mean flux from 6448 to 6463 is 1.0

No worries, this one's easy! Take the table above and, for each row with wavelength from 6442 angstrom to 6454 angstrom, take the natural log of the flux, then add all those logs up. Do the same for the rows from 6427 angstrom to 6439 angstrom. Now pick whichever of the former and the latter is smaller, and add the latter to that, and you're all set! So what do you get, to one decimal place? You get 20.6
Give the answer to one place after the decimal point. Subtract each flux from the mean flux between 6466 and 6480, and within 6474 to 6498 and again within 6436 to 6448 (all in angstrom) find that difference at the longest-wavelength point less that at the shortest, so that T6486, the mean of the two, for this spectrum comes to -0.2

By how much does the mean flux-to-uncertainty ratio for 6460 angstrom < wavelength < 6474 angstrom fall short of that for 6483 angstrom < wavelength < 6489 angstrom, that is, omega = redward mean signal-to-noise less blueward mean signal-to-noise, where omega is 0.1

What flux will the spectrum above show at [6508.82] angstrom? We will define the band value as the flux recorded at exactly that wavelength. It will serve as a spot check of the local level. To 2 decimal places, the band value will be 12.52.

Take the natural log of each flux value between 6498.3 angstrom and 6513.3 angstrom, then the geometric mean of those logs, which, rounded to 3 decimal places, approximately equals 2.556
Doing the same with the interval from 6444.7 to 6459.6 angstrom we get 2.539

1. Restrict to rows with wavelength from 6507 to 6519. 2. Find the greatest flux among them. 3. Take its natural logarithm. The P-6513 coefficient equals 2.56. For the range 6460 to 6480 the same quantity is 2.65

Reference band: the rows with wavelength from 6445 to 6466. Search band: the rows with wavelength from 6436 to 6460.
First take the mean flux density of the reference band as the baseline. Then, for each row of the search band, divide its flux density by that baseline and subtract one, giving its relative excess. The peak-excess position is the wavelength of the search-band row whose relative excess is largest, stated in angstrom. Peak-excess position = 6449.15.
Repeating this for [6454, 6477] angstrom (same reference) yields 6469.97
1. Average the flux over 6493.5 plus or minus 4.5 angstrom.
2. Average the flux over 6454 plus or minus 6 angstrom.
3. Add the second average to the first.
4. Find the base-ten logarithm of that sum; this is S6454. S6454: 1.41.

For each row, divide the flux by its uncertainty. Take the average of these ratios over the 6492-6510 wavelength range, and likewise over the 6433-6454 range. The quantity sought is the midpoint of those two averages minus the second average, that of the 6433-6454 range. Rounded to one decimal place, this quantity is -0.4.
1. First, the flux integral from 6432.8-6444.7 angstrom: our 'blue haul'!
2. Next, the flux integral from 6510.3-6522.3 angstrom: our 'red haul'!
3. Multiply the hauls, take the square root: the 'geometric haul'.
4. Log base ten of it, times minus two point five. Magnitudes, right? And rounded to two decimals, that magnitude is -5.48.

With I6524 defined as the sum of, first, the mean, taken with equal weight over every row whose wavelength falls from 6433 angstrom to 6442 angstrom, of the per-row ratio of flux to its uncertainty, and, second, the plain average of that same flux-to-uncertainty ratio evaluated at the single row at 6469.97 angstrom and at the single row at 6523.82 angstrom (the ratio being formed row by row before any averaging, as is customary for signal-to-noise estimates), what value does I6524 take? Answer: 22.0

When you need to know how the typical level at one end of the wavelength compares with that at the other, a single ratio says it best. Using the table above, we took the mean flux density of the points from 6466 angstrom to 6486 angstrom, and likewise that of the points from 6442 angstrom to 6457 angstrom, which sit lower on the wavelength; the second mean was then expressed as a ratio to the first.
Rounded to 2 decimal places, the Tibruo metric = 0.99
